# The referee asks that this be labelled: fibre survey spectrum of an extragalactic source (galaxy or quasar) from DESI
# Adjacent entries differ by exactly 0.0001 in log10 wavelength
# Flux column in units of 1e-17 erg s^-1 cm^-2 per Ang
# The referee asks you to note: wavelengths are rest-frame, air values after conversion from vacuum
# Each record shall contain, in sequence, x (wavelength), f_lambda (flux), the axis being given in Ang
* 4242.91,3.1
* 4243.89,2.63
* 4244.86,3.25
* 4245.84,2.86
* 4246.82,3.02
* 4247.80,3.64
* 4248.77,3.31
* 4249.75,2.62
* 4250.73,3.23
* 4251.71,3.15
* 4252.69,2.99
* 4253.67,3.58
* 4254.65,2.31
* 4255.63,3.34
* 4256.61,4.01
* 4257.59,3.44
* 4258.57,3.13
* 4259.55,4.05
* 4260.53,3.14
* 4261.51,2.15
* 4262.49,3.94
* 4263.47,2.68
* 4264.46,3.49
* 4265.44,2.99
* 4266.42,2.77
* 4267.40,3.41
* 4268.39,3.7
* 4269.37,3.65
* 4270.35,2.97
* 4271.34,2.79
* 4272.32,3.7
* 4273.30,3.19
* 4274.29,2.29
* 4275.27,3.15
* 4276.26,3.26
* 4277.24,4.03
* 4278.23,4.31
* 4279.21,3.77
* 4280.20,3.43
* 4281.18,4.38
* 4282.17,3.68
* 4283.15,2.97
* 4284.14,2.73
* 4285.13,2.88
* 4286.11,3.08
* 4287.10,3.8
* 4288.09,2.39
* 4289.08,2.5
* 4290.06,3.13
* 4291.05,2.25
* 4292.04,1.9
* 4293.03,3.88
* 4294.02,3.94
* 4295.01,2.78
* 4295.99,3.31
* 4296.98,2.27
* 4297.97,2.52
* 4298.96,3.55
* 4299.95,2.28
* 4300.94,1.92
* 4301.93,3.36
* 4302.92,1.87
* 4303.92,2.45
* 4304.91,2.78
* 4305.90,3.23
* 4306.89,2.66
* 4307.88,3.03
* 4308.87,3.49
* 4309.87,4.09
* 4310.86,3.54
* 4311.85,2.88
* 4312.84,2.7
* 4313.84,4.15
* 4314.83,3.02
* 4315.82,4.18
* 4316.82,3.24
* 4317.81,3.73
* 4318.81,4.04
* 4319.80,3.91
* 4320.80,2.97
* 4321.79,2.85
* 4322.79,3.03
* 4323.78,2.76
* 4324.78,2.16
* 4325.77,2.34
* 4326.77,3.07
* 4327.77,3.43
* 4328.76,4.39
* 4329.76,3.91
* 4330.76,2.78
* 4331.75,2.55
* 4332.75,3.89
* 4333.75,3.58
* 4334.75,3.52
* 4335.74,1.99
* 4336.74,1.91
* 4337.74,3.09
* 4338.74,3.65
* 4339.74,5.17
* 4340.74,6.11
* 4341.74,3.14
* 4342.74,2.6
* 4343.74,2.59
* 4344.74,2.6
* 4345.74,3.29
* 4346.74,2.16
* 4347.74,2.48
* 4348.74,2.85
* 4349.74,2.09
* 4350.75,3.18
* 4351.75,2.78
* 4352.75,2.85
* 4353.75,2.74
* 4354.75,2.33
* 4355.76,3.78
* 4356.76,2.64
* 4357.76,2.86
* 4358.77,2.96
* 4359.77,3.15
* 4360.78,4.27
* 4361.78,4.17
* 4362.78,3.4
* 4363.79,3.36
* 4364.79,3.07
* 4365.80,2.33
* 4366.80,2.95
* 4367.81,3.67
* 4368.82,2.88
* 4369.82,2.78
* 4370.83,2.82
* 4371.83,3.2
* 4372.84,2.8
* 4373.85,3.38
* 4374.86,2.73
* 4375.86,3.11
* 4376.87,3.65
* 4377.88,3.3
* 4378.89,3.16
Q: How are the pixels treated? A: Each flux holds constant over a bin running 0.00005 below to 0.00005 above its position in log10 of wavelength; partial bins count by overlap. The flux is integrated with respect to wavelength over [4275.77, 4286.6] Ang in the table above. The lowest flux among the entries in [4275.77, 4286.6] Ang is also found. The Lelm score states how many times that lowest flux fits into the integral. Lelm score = 14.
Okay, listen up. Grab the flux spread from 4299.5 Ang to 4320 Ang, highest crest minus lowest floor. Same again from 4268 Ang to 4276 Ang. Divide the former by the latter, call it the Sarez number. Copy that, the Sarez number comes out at 1.6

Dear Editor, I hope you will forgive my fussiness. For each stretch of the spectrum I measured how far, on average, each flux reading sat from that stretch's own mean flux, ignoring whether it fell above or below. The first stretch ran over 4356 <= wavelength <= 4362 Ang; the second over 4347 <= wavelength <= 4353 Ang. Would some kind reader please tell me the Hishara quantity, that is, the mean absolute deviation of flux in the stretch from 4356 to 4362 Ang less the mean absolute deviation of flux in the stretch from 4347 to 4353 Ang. 0.31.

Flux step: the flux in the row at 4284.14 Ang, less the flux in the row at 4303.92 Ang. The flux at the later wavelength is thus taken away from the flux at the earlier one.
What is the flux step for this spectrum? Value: 0.28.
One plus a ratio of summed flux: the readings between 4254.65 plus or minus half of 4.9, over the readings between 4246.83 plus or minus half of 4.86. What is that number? 2.01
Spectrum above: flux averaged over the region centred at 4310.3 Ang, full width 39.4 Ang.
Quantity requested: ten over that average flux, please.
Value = 3.23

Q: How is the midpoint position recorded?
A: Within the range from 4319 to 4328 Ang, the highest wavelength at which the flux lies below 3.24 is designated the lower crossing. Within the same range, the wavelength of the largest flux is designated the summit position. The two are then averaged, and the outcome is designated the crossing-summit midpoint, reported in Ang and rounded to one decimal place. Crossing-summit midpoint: 4323.3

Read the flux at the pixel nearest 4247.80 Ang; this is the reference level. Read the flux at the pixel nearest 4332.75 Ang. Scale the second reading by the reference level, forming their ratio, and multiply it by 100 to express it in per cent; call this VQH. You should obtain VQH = 107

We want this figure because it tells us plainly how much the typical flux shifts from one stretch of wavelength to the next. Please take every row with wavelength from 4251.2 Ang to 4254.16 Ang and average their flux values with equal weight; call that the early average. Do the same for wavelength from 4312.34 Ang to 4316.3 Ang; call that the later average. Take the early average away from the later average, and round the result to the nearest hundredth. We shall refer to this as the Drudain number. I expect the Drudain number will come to 0.27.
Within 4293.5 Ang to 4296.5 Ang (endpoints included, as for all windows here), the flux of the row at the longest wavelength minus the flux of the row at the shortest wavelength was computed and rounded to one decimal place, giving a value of -0.6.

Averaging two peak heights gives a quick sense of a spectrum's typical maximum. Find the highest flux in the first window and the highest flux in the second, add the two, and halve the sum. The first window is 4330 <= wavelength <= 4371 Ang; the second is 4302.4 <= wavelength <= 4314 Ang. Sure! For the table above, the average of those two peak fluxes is 5.13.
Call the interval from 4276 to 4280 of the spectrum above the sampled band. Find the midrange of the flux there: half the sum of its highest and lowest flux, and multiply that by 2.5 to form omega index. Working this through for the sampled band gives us 9.5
